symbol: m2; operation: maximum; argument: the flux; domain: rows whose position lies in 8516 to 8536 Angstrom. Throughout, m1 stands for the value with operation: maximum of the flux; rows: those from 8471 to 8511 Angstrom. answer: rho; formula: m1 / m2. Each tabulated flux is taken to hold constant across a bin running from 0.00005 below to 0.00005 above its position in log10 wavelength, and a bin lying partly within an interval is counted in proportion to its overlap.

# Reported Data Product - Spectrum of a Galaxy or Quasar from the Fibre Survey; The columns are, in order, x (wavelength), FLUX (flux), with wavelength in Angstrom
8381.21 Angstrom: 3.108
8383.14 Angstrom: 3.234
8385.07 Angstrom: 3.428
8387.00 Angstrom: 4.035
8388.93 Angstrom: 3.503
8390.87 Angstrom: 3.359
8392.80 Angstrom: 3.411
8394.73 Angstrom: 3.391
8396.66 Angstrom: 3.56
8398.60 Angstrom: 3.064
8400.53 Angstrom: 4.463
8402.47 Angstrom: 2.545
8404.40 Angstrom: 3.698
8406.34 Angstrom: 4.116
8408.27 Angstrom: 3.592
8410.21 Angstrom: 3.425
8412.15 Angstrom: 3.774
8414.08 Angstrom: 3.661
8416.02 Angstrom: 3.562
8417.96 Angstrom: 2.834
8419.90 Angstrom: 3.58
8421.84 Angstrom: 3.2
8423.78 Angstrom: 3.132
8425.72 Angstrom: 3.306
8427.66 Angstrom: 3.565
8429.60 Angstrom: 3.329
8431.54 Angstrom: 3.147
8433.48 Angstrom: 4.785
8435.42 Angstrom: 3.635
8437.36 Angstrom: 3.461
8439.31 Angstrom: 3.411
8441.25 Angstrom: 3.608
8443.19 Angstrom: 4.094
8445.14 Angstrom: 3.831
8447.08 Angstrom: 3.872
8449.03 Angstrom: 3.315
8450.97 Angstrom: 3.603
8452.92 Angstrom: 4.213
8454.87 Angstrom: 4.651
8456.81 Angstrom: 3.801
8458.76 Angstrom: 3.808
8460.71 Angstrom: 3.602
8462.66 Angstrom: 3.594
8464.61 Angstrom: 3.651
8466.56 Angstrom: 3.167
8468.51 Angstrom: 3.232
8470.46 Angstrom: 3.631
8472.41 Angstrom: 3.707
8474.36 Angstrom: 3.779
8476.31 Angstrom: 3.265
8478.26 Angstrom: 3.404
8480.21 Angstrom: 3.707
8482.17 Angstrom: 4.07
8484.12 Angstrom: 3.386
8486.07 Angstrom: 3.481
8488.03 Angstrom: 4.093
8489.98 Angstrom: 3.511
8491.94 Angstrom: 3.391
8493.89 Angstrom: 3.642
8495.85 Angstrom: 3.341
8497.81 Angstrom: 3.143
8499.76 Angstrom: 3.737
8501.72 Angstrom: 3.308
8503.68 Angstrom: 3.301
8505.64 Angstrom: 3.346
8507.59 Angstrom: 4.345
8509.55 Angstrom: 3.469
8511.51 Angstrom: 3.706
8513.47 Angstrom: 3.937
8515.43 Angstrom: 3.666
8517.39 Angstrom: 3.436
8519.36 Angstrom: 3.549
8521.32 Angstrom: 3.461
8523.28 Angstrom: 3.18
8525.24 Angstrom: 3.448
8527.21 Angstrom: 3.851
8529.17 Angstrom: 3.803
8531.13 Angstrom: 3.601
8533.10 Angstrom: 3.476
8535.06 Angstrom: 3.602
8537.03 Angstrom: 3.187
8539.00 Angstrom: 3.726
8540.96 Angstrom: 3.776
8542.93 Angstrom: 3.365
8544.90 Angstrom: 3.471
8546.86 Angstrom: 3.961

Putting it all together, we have 1.13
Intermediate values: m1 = 4.345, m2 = 3.851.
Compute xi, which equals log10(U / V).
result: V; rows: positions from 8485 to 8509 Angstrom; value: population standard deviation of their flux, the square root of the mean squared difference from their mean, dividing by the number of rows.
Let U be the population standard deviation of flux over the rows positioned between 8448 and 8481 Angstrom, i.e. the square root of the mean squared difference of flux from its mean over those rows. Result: 0.02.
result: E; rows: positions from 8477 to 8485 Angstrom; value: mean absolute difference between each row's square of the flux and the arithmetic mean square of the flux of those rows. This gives 1.8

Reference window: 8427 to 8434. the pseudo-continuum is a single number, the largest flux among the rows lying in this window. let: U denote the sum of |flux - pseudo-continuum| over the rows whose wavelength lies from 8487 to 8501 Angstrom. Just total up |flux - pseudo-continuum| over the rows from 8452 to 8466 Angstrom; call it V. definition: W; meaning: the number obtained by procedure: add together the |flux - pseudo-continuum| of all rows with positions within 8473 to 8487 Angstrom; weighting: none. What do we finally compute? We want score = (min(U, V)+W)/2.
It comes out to 7.3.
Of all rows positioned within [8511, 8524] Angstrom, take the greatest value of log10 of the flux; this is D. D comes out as 0.595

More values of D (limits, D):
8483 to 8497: 0.612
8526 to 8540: 0.586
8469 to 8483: 0.610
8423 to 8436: 0.680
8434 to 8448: 0.612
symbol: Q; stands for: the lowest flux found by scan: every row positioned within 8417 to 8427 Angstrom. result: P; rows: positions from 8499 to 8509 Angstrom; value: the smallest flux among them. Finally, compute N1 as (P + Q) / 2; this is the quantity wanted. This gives 3.1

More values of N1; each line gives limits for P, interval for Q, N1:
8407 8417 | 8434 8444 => 3.4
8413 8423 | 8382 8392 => 3.0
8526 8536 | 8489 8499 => 3.3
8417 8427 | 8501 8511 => 3.1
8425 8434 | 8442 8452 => 3.2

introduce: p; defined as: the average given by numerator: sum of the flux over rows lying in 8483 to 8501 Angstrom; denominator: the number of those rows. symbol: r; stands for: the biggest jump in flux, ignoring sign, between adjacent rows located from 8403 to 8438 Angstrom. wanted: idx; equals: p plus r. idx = 5.2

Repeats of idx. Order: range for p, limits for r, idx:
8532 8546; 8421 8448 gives 5.2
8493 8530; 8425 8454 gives 5.2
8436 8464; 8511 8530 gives 4.2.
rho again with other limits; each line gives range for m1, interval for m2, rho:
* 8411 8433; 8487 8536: 0.87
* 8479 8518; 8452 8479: 0.93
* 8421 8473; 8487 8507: 1.17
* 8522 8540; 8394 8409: 0.86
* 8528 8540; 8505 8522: 0.88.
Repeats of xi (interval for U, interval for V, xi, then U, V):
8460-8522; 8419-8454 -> -0.18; 0.27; 0.410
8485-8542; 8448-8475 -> -0.13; 0.27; 0.367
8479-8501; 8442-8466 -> -0.07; 0.28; 0.335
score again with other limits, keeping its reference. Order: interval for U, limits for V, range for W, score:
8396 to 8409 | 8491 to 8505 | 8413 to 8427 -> 9.3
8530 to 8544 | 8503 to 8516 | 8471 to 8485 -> 8.0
